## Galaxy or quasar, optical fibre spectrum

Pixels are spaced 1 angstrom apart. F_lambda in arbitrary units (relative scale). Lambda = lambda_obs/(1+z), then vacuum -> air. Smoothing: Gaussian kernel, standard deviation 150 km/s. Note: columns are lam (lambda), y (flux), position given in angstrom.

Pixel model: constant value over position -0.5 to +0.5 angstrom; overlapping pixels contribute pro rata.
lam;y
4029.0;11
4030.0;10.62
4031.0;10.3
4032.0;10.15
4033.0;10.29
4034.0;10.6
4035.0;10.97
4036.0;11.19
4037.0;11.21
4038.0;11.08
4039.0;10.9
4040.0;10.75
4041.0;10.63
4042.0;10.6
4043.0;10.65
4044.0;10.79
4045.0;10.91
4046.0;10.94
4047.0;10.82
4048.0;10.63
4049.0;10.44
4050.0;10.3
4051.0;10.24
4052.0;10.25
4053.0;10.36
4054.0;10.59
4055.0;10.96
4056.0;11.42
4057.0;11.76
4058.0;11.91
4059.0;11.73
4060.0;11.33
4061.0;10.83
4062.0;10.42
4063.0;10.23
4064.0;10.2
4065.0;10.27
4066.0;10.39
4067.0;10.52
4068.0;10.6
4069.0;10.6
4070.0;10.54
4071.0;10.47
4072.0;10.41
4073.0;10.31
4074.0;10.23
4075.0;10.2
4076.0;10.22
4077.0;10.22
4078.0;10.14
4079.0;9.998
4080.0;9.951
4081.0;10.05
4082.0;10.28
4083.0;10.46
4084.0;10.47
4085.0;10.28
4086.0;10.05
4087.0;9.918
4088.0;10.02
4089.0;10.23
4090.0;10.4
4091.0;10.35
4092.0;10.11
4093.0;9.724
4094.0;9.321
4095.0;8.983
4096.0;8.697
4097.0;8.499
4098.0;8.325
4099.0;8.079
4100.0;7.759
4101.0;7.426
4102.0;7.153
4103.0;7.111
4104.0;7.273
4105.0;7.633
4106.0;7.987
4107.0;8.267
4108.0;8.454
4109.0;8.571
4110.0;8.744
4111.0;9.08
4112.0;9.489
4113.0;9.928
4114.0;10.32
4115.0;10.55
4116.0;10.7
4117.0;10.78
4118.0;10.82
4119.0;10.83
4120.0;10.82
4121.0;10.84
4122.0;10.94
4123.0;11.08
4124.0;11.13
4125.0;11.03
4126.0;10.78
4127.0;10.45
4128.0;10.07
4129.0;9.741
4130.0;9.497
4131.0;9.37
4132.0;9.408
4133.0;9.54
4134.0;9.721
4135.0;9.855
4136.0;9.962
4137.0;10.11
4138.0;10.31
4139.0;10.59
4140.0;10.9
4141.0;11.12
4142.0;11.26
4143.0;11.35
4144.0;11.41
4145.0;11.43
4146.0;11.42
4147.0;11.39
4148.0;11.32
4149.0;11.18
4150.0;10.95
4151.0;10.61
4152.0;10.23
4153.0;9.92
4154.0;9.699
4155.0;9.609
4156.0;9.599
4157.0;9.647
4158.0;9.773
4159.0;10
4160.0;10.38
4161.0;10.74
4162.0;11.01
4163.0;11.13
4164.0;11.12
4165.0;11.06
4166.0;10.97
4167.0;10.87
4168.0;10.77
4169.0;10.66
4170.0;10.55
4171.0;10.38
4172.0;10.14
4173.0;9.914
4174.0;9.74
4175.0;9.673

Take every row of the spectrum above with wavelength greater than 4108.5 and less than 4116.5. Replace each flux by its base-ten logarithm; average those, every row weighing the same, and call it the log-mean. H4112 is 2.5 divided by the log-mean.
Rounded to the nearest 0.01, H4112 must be 2.54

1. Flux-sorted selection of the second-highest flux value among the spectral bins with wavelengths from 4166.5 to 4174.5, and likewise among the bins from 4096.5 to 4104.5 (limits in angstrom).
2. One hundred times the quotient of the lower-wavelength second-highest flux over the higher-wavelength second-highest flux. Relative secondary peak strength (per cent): 77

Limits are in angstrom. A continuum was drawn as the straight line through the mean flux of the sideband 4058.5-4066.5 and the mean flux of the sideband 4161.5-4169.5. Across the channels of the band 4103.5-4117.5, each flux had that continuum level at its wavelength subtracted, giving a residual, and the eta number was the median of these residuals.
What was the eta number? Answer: -1.9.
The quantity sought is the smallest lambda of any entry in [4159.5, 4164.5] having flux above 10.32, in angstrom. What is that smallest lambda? 4160.0 angstrom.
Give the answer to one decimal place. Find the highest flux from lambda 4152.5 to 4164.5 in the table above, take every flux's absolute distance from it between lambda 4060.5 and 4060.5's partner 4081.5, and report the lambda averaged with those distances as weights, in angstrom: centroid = 4072.1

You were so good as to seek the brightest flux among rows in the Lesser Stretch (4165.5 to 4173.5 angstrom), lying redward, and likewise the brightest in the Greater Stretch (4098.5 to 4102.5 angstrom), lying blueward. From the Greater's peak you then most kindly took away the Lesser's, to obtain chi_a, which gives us -2.9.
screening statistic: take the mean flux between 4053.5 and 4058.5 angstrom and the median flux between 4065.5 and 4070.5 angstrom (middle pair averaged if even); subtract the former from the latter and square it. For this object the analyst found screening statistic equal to 0.6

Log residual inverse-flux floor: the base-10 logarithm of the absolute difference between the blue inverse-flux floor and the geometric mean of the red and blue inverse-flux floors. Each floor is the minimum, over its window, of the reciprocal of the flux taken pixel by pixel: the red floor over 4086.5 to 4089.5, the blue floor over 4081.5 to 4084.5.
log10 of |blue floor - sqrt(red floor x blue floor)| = -2.95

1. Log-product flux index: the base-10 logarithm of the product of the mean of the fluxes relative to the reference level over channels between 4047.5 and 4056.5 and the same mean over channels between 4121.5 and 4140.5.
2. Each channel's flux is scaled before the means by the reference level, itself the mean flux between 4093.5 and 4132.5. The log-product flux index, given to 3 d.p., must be 0.090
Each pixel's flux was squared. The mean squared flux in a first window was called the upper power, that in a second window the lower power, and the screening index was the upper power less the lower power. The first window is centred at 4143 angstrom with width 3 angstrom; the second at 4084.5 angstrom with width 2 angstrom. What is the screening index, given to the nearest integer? 21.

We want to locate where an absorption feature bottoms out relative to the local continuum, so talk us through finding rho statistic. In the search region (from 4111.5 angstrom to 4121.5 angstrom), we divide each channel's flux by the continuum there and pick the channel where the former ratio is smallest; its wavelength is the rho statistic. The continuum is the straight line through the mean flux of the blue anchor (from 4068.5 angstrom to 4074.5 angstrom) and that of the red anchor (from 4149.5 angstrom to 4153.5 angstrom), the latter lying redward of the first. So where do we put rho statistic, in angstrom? 4112.0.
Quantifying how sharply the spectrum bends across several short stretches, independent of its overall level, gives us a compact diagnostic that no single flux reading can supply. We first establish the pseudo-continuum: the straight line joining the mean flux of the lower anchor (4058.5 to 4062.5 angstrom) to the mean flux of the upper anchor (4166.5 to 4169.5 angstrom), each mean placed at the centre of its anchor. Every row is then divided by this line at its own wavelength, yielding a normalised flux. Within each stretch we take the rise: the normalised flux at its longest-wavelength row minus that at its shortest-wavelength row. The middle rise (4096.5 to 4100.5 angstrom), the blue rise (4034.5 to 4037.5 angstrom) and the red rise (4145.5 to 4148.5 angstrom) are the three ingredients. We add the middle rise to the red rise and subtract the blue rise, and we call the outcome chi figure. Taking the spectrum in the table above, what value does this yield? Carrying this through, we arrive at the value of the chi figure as -0.10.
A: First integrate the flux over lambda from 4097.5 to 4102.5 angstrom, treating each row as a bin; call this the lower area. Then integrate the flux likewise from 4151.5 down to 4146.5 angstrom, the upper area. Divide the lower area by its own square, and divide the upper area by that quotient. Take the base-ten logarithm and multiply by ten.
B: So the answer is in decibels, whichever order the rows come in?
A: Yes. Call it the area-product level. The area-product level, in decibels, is 33.3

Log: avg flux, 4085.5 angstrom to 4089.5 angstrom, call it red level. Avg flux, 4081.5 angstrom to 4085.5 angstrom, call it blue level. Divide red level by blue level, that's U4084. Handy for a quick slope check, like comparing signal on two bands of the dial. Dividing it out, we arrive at 0.97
